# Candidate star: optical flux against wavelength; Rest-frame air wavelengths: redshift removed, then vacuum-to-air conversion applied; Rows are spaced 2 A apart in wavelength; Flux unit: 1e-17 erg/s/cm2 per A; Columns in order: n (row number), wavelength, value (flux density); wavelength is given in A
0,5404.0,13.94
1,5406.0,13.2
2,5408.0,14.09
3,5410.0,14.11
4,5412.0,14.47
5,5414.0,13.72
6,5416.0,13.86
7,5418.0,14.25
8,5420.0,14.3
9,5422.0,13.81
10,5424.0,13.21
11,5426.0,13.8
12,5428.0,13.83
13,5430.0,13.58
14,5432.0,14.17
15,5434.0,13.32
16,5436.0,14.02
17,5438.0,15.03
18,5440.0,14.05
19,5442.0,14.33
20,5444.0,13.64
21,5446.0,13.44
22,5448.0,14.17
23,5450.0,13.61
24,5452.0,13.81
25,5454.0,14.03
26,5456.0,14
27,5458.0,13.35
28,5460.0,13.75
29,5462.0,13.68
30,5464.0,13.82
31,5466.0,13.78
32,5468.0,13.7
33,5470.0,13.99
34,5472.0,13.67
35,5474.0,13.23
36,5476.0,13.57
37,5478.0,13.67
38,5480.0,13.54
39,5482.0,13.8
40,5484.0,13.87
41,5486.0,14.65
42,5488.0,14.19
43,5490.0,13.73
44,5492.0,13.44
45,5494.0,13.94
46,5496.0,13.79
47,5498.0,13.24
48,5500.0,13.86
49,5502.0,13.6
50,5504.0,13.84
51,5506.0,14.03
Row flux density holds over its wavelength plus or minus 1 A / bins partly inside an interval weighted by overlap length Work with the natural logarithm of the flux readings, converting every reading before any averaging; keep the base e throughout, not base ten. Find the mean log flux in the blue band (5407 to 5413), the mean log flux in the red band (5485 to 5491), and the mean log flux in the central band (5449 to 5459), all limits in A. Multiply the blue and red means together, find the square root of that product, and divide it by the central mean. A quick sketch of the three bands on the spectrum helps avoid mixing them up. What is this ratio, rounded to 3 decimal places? 1.012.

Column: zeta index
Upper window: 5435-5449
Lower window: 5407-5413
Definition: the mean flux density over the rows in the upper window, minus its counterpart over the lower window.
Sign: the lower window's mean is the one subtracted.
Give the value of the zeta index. -0.13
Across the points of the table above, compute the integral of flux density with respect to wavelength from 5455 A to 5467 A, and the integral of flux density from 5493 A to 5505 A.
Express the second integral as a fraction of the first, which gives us 1.00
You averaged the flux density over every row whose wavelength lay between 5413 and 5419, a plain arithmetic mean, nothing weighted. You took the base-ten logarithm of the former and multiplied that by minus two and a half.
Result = -2.86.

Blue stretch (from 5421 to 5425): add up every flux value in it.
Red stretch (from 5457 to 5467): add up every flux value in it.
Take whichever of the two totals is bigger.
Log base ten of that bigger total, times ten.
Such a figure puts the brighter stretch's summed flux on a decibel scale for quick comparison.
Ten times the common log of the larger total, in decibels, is 18.3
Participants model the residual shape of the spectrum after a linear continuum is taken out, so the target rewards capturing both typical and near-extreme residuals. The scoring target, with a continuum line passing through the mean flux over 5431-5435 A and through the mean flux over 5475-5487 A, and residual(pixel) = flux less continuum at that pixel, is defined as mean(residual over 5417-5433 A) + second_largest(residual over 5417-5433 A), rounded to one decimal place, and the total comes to 0.7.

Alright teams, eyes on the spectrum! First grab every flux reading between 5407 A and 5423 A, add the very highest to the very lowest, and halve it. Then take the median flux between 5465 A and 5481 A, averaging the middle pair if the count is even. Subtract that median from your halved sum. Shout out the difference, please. 0.4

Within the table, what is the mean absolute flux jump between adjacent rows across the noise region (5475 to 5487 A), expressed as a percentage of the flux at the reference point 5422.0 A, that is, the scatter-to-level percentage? 1.9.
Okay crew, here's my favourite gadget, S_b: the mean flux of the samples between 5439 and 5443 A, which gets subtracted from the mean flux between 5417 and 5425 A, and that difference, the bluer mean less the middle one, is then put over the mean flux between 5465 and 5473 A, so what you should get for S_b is -0.022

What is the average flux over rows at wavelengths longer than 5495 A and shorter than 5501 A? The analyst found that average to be 13.6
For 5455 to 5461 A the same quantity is 13.7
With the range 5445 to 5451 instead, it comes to 13.7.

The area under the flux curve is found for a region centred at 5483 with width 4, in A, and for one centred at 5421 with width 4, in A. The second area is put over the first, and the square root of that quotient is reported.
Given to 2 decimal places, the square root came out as 1.01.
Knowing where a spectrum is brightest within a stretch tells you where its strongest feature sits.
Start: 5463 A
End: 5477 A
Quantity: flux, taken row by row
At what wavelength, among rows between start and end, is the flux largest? 5470.0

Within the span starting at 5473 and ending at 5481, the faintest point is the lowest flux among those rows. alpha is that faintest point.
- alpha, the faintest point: 13.23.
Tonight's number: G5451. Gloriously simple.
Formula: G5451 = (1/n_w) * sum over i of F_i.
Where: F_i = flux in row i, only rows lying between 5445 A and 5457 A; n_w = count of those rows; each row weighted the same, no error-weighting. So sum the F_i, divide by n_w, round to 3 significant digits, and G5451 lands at 13.8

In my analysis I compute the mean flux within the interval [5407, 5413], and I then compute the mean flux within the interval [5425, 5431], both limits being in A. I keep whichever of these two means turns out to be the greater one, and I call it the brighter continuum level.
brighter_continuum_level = 14.2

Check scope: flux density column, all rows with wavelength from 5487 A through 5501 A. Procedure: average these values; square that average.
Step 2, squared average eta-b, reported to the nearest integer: 189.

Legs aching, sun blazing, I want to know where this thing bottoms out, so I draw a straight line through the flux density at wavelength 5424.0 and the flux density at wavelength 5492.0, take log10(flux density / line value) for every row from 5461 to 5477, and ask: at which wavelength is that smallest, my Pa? 5474.0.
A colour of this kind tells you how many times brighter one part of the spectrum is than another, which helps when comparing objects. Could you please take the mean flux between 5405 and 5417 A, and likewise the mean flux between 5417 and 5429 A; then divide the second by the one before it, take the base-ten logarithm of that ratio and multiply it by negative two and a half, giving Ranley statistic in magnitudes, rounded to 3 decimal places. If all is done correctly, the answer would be 0.003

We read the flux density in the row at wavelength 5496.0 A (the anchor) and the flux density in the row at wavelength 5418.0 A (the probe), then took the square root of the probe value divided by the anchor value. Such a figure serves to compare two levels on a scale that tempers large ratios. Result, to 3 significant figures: 1.02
